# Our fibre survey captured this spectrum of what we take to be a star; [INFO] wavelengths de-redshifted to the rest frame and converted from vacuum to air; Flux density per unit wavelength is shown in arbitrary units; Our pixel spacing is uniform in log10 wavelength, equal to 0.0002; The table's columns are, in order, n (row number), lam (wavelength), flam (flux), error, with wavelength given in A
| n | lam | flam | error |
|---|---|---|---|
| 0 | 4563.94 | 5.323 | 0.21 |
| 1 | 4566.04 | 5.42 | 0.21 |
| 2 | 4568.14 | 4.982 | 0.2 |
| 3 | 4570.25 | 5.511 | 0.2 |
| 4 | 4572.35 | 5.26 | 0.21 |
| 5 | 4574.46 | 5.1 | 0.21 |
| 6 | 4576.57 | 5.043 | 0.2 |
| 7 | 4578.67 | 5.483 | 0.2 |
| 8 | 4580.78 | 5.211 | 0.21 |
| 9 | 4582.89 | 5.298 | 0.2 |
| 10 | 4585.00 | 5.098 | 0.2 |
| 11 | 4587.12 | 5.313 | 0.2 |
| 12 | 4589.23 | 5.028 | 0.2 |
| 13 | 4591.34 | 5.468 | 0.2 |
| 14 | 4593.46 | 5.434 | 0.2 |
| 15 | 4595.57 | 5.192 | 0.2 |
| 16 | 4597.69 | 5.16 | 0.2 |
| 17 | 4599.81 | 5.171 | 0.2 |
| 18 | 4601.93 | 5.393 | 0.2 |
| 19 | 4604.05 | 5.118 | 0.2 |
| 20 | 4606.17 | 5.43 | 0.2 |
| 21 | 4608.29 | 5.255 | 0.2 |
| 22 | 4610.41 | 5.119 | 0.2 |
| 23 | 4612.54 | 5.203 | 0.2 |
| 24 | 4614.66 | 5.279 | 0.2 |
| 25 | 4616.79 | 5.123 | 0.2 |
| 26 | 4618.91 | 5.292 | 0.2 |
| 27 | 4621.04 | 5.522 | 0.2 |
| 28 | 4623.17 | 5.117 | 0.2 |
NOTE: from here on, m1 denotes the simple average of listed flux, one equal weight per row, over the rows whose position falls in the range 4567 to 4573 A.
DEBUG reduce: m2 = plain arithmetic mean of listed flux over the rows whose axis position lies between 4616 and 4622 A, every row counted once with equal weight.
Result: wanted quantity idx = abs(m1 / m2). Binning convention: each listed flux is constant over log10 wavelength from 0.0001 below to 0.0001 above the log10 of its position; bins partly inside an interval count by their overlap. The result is 0.988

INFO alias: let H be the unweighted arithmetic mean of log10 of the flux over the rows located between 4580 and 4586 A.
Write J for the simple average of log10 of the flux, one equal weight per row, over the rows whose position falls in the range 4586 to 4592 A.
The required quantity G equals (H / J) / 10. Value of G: 0.099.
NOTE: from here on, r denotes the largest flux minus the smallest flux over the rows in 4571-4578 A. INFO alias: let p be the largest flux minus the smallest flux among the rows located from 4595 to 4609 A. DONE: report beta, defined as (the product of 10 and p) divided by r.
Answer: 14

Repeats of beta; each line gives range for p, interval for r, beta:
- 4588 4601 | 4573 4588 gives 10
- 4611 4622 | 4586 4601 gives 9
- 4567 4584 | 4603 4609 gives 17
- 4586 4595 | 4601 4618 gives 14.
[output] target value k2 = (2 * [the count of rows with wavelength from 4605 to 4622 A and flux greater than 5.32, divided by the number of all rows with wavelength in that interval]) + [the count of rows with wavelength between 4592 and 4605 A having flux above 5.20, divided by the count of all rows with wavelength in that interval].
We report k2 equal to 0.83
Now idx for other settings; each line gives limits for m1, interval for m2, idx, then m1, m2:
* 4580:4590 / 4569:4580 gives 0.983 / 5.19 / 5.28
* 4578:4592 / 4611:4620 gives 1.009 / 5.27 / 5.22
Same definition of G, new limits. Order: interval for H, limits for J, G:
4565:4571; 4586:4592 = 0.100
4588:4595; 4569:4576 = 0.100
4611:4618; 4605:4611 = 0.099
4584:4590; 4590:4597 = 0.098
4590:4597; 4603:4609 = 0.101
